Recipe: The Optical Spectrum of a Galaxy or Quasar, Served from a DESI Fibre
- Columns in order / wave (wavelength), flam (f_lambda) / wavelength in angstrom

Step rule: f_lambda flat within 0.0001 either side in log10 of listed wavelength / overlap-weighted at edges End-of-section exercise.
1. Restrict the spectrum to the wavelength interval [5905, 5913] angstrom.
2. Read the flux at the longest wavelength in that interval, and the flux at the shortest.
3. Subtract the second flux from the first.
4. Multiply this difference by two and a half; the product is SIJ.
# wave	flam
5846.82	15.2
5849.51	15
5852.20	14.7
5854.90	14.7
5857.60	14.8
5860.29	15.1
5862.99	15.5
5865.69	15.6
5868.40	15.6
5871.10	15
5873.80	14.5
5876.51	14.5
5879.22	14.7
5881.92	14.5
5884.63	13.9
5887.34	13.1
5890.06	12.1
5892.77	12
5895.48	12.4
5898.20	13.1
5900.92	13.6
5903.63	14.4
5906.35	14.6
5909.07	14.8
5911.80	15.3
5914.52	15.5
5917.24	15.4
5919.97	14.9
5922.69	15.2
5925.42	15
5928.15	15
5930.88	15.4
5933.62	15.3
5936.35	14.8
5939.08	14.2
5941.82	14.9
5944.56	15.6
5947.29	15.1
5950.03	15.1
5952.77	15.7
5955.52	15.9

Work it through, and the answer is 2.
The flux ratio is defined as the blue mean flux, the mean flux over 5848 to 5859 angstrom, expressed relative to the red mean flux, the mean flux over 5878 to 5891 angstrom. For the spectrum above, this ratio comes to 1.08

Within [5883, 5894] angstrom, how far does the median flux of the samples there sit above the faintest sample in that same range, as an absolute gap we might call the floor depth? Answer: 0.60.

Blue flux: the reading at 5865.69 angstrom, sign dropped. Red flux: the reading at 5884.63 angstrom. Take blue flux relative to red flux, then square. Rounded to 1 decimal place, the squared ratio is 1.3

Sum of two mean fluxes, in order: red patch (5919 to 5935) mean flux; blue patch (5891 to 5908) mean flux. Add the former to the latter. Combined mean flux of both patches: 28.5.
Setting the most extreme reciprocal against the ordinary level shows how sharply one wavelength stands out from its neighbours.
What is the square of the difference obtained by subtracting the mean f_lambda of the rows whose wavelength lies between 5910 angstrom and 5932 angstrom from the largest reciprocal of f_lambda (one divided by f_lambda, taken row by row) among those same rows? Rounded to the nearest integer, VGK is 229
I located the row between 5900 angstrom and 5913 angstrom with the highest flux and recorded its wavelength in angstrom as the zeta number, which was 5911.80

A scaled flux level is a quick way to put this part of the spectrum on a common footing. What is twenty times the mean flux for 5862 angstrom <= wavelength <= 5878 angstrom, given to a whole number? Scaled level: 302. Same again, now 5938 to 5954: 302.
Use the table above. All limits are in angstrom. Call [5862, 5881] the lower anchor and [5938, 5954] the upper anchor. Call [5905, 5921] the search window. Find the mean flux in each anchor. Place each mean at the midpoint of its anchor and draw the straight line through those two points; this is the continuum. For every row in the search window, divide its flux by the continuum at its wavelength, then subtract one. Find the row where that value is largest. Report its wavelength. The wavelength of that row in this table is 5914.52 angstrom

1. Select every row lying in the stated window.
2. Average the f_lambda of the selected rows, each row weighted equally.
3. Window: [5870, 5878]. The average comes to 14.7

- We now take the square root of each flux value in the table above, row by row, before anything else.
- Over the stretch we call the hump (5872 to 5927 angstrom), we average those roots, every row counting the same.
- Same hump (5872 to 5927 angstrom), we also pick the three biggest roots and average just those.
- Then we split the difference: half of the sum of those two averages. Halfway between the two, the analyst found 3.84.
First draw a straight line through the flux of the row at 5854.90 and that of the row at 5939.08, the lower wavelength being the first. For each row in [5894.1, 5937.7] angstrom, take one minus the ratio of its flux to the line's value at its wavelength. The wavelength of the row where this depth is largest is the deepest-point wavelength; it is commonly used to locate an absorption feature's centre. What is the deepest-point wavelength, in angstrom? 5895.48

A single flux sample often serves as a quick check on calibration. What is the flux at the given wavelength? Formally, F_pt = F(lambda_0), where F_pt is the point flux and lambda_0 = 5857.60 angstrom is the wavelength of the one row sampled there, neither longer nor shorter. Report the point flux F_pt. 14.8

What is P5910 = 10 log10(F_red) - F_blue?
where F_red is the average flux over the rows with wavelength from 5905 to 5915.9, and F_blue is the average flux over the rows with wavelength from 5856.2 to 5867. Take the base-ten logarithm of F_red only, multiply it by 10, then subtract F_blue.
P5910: -3.5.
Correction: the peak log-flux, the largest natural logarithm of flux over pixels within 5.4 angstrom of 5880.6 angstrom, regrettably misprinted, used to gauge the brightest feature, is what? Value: 2.69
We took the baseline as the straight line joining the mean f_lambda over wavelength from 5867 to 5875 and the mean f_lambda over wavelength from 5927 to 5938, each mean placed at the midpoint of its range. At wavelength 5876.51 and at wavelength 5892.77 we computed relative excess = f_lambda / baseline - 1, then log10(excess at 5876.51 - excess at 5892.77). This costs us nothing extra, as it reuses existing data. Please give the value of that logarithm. -0.78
